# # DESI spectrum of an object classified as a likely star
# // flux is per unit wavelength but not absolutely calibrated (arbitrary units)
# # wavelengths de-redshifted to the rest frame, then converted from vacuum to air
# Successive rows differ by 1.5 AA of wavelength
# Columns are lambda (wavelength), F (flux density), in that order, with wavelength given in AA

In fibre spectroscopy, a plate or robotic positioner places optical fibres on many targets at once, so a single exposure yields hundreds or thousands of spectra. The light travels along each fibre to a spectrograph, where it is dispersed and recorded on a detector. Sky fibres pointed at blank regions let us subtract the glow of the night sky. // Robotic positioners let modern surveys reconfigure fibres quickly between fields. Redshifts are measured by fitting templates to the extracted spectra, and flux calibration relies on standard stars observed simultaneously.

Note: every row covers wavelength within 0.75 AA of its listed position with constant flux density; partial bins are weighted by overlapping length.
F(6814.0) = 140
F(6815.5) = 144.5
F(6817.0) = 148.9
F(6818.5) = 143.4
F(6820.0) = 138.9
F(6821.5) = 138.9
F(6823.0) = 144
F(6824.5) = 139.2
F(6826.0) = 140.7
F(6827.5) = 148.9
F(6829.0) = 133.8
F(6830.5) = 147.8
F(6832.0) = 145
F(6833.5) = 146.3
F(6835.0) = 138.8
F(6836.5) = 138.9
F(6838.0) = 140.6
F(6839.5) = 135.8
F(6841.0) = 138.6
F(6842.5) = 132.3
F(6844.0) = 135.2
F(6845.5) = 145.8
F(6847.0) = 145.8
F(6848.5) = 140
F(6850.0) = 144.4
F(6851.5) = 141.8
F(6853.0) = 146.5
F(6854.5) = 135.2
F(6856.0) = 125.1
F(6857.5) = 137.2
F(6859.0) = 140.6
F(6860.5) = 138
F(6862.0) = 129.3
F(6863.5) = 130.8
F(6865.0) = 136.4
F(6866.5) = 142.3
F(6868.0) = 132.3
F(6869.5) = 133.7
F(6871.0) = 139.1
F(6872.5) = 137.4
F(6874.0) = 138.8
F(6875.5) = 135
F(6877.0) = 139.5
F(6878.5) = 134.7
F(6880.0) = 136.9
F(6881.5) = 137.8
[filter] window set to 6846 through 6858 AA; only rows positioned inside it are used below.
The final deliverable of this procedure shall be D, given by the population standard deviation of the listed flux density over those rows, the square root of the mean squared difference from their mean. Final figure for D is 6.6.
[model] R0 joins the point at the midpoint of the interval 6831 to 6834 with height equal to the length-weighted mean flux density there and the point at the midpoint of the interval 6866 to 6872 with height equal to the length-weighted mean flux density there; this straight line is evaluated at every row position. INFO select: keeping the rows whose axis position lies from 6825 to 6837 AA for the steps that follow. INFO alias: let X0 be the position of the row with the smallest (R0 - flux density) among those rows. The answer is 6827.5 AA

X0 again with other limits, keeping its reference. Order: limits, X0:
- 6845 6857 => 6853.0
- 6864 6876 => 6866.5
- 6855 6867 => 6866.5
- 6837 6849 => 6847.0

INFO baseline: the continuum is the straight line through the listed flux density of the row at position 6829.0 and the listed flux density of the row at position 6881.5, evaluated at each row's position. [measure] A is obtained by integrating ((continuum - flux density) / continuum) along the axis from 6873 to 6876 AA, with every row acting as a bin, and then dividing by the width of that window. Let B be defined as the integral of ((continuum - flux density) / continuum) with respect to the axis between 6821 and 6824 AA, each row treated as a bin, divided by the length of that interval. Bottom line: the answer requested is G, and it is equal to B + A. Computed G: -0.06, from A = 0.00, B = -0.061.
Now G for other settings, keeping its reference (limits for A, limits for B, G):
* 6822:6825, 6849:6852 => -0.12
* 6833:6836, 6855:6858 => -0.02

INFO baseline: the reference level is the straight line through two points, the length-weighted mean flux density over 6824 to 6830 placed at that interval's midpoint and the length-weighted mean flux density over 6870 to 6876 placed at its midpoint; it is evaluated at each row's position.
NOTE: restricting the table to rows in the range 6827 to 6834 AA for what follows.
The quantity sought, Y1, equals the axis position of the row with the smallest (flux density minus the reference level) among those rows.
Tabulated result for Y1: 6829.0 AA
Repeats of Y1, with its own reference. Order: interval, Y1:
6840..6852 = 6842.5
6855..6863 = 6856.0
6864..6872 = 6868.0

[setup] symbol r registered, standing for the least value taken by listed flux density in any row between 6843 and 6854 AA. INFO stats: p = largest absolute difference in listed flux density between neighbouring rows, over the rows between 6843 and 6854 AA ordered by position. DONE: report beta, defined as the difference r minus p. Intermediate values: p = 10.6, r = 135.2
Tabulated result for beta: 125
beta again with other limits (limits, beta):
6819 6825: 134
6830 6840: 128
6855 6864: 113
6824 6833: 119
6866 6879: 122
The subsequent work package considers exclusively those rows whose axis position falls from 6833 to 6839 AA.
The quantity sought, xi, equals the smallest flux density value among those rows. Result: 138.8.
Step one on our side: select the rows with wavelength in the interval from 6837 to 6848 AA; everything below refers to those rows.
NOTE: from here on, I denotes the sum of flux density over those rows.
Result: 974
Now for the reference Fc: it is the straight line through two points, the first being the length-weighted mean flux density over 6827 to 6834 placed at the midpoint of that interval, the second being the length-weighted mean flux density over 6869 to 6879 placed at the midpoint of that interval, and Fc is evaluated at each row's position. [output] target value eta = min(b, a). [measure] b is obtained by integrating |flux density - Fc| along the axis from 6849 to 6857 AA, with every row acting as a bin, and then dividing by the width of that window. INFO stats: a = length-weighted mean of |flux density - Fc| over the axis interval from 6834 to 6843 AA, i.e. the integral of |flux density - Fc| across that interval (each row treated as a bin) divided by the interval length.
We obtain 5.1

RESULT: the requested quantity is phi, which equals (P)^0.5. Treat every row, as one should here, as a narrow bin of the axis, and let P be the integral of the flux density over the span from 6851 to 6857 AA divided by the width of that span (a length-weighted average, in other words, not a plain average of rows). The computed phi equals 11.70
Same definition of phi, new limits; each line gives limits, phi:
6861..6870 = 11.59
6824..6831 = 11.92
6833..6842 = 11.81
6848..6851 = 11.93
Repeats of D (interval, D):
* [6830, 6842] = 4.0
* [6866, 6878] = 3.1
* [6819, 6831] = 4.7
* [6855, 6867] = 5.6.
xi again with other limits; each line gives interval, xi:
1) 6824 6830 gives 133.8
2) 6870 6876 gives 135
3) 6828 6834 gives 133.8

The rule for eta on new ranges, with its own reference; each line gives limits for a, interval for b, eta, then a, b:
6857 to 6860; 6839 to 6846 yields 1.7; 1.7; 6.3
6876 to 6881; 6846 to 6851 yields 1.8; 1.8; 3.0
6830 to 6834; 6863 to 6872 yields 2.4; 2.4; 4.0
